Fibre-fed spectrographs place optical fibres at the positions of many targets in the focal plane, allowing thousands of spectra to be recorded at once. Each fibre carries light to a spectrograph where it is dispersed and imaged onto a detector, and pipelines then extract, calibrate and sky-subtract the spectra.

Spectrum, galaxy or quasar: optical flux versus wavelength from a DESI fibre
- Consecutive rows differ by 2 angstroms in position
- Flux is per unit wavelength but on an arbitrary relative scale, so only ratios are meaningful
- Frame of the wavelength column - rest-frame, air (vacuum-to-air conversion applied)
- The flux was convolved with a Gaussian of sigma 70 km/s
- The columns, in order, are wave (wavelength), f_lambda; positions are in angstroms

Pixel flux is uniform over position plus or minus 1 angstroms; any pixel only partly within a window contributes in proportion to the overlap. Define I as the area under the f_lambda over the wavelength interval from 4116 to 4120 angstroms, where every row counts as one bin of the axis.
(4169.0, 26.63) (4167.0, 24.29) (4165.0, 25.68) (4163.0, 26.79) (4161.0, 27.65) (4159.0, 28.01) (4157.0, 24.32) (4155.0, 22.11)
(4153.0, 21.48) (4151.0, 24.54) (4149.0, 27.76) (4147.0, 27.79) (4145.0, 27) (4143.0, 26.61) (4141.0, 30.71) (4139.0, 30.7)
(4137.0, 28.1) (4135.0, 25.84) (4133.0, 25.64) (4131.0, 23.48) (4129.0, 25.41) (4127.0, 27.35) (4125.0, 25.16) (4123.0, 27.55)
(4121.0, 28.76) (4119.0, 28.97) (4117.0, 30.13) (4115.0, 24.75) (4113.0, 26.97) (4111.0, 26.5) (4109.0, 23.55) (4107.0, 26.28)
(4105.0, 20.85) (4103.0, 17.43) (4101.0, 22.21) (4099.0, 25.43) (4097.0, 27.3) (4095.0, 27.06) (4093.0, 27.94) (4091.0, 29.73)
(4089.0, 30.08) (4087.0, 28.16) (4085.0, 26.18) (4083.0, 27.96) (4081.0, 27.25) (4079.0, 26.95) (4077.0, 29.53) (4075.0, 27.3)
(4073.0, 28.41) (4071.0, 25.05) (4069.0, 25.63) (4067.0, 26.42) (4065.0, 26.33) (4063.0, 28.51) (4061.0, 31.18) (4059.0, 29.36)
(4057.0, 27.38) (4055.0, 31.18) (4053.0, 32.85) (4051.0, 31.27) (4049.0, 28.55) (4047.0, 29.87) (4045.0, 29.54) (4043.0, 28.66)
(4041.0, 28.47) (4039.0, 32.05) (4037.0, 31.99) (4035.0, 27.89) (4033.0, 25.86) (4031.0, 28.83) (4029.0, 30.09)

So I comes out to 118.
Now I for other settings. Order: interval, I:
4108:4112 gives 100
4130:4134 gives 98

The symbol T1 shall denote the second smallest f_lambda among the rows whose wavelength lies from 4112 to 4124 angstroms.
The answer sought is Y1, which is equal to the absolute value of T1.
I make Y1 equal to 27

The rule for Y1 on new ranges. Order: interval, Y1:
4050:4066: 27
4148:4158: 22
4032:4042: 28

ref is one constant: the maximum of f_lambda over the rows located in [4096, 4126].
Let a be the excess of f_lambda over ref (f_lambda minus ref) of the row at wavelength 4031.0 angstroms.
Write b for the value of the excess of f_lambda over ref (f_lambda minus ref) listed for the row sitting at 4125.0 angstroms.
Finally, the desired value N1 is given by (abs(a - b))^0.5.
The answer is 1.92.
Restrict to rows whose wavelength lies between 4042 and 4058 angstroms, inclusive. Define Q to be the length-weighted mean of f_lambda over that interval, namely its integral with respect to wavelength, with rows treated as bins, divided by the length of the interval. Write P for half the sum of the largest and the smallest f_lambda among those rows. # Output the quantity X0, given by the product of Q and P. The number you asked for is 901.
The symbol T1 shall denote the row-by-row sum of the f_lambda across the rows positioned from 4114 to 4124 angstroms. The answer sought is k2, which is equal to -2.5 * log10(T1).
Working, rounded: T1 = 140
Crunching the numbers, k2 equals -5.37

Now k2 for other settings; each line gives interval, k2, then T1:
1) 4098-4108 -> -5.12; 112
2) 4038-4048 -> -5.43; 149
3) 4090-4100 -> -5.35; 137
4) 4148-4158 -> -5.20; 120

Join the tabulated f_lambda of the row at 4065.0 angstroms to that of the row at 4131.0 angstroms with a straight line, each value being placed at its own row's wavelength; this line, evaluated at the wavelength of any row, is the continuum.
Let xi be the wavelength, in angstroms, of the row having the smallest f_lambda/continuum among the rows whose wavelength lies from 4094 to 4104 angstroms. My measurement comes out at 4103.0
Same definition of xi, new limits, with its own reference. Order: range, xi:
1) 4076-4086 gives 4085.0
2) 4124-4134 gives 4131.0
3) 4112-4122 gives 4115.0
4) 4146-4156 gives 4153.0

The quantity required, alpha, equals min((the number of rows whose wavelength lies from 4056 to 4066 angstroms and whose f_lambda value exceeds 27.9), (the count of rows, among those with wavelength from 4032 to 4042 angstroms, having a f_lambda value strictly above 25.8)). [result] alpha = 3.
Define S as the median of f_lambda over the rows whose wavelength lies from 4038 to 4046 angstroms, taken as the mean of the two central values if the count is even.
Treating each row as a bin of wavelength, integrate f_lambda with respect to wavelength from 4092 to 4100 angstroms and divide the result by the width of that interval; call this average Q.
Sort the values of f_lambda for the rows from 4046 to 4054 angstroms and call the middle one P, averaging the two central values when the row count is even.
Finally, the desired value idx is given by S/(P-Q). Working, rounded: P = 30.6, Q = 26.9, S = 29.1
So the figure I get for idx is 8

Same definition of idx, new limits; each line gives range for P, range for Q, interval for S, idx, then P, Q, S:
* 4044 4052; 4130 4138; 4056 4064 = 7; 29.7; 25.8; 28.9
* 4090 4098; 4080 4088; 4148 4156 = 100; 27.6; 27.4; 23.3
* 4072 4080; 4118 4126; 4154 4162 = 106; 27.9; 27.6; 26.0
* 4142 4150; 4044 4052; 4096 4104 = -10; 27.4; 29.8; 23.8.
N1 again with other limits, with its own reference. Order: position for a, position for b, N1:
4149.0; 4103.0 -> 3.21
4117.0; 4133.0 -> 2.12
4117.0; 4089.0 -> 0.22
